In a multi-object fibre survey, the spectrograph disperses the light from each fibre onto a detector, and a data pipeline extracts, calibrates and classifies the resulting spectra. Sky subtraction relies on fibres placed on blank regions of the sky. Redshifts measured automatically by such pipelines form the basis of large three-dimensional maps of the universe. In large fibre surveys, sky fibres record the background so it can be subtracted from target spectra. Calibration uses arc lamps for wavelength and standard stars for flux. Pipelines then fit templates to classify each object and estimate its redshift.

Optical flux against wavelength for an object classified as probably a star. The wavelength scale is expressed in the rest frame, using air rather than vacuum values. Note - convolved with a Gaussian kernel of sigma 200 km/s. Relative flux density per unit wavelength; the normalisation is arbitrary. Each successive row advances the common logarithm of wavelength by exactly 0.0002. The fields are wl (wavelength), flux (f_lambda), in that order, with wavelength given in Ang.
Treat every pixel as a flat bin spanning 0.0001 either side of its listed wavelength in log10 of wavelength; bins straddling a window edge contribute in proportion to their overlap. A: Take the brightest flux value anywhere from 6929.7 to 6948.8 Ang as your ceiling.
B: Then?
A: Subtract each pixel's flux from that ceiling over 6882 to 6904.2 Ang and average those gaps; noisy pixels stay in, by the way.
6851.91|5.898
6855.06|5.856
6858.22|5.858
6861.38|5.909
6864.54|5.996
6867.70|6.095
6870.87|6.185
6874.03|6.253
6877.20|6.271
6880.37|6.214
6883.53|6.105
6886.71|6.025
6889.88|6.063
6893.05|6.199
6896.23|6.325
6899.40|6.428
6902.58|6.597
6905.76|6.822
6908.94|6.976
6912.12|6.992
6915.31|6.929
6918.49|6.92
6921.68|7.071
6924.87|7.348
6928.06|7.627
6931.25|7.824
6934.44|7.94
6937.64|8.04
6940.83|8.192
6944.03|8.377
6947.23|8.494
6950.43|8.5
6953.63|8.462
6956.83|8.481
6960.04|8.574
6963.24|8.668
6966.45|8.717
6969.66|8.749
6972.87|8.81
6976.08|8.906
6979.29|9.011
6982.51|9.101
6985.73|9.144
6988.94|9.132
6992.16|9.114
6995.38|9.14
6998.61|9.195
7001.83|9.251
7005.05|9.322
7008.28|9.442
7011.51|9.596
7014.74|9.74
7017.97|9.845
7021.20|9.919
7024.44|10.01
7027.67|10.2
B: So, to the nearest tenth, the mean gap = 2.2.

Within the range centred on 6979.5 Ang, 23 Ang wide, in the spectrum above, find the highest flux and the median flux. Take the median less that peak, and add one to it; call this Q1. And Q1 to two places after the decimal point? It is 0.87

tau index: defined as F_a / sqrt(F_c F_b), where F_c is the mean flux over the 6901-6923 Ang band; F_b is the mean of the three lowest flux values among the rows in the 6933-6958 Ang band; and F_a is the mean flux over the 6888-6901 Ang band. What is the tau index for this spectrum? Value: 0.84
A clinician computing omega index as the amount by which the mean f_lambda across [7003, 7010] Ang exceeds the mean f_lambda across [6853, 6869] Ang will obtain 3.4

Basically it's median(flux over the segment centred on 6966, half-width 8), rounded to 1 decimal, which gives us 8.7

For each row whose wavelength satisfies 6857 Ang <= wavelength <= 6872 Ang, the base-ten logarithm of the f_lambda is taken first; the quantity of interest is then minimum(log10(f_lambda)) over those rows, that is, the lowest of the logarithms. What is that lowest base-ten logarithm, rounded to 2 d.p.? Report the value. 0.77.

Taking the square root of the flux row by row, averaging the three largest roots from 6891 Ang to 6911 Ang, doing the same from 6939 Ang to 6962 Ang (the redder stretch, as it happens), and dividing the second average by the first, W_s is 1.12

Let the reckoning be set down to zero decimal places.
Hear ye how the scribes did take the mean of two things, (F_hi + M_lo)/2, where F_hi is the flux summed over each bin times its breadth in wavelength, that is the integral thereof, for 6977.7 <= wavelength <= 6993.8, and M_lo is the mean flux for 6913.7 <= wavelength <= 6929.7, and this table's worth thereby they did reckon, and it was 77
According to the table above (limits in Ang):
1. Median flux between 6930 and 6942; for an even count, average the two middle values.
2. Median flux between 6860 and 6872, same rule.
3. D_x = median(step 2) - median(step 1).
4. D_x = -1.9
